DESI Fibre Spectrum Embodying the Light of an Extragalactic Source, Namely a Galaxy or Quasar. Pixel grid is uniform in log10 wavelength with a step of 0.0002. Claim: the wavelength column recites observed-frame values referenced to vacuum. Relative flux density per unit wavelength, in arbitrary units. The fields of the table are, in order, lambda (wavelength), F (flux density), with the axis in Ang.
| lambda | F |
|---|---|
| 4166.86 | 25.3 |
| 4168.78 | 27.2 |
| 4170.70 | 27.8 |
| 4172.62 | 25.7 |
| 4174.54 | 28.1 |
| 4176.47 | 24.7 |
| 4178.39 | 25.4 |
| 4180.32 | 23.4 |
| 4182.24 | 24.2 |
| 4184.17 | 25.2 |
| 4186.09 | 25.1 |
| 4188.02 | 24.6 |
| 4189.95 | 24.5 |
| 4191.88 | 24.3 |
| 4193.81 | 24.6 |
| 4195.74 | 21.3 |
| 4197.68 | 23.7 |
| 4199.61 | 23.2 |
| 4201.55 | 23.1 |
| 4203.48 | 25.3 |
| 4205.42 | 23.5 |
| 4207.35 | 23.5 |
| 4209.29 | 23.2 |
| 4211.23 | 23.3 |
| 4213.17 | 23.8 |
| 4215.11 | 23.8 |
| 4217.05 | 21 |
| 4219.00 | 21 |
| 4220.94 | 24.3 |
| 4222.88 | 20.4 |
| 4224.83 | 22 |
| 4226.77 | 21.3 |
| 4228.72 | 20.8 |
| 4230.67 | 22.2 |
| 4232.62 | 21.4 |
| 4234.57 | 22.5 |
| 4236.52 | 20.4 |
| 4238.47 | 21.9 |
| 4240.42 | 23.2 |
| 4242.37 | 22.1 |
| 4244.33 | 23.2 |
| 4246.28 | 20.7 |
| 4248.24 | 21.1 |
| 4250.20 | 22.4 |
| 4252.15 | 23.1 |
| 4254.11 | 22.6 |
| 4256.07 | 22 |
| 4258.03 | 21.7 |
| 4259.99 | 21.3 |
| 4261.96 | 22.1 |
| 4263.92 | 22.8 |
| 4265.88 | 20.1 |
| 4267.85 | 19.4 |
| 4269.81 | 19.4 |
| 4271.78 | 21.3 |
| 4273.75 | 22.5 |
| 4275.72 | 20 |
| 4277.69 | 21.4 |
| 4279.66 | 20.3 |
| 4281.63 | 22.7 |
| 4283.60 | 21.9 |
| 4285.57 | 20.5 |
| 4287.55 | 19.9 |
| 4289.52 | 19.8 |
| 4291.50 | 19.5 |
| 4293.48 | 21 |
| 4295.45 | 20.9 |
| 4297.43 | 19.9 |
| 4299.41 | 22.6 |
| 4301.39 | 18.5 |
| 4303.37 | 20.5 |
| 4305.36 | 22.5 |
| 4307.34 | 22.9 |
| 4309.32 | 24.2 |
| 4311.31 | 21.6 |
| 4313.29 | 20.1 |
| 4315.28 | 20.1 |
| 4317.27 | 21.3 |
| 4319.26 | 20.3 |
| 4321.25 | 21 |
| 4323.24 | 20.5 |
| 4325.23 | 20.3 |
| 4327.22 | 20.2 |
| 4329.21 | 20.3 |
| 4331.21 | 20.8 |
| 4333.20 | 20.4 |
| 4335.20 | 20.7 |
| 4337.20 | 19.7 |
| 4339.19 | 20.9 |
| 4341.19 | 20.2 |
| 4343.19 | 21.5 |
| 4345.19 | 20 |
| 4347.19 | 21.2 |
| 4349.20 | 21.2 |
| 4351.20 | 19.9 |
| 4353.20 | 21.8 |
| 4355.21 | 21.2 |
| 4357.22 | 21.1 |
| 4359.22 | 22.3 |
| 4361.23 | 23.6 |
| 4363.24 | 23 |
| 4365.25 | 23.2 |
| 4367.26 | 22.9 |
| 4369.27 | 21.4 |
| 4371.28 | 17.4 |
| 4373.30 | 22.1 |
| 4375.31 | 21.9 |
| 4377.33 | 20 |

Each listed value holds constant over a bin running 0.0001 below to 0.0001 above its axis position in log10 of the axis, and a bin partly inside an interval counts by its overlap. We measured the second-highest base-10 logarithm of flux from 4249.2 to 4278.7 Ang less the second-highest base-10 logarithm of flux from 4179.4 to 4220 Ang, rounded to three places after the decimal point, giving -0.043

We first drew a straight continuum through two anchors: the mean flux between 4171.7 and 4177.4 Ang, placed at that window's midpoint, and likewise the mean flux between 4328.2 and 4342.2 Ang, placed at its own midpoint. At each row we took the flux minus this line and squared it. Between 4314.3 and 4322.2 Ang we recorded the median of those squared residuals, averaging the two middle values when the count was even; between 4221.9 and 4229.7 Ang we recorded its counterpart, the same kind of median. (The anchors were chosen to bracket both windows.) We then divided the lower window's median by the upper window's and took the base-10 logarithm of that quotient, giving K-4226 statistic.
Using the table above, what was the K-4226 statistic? 1.6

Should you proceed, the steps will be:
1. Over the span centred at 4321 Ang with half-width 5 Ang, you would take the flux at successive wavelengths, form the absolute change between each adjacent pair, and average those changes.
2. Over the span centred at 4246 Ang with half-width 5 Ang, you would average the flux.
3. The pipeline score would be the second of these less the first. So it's 21.3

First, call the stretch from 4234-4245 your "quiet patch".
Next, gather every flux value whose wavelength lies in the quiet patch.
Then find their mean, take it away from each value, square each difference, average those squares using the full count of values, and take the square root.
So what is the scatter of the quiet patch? 1.0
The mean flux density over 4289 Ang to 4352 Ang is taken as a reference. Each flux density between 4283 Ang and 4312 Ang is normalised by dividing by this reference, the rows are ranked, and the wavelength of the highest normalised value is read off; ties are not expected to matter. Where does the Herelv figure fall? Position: 4309.32 Ang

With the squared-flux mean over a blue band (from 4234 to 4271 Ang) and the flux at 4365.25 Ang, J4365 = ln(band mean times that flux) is 9.30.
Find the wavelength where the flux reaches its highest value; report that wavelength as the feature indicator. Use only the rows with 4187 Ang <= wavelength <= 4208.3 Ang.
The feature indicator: 4203.48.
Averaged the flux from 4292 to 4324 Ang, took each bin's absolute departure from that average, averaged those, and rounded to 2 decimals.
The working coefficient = 1.05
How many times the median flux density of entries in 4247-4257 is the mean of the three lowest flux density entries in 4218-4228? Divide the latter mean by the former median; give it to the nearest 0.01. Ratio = 0.93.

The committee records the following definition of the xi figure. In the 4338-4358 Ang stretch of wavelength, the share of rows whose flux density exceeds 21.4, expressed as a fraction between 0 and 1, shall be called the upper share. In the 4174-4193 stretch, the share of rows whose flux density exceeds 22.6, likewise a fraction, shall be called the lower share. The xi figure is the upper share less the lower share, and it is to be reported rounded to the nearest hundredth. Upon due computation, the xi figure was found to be -0.80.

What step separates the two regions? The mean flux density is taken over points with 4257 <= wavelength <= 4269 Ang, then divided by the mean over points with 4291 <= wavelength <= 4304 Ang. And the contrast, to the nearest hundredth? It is 1.04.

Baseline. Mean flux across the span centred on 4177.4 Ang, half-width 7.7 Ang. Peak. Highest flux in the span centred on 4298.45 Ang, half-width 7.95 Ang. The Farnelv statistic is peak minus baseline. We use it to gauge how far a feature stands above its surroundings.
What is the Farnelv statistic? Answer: -3.0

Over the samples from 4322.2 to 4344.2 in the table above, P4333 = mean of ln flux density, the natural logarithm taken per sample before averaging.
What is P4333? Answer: 3.02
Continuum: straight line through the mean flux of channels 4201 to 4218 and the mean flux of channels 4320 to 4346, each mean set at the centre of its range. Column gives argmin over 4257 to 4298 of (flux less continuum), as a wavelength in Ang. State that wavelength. 4267.85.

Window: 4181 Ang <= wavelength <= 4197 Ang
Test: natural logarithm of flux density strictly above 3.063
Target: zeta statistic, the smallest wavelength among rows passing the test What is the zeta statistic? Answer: 4182.24 Ang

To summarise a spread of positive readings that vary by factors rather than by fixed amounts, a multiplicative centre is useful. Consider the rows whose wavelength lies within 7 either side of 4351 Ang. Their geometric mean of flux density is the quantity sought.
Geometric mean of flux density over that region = 20.9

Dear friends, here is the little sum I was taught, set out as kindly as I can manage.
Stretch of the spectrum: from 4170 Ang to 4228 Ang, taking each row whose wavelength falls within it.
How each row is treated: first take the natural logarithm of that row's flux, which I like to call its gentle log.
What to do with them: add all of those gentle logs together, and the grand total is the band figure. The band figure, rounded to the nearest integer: 95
